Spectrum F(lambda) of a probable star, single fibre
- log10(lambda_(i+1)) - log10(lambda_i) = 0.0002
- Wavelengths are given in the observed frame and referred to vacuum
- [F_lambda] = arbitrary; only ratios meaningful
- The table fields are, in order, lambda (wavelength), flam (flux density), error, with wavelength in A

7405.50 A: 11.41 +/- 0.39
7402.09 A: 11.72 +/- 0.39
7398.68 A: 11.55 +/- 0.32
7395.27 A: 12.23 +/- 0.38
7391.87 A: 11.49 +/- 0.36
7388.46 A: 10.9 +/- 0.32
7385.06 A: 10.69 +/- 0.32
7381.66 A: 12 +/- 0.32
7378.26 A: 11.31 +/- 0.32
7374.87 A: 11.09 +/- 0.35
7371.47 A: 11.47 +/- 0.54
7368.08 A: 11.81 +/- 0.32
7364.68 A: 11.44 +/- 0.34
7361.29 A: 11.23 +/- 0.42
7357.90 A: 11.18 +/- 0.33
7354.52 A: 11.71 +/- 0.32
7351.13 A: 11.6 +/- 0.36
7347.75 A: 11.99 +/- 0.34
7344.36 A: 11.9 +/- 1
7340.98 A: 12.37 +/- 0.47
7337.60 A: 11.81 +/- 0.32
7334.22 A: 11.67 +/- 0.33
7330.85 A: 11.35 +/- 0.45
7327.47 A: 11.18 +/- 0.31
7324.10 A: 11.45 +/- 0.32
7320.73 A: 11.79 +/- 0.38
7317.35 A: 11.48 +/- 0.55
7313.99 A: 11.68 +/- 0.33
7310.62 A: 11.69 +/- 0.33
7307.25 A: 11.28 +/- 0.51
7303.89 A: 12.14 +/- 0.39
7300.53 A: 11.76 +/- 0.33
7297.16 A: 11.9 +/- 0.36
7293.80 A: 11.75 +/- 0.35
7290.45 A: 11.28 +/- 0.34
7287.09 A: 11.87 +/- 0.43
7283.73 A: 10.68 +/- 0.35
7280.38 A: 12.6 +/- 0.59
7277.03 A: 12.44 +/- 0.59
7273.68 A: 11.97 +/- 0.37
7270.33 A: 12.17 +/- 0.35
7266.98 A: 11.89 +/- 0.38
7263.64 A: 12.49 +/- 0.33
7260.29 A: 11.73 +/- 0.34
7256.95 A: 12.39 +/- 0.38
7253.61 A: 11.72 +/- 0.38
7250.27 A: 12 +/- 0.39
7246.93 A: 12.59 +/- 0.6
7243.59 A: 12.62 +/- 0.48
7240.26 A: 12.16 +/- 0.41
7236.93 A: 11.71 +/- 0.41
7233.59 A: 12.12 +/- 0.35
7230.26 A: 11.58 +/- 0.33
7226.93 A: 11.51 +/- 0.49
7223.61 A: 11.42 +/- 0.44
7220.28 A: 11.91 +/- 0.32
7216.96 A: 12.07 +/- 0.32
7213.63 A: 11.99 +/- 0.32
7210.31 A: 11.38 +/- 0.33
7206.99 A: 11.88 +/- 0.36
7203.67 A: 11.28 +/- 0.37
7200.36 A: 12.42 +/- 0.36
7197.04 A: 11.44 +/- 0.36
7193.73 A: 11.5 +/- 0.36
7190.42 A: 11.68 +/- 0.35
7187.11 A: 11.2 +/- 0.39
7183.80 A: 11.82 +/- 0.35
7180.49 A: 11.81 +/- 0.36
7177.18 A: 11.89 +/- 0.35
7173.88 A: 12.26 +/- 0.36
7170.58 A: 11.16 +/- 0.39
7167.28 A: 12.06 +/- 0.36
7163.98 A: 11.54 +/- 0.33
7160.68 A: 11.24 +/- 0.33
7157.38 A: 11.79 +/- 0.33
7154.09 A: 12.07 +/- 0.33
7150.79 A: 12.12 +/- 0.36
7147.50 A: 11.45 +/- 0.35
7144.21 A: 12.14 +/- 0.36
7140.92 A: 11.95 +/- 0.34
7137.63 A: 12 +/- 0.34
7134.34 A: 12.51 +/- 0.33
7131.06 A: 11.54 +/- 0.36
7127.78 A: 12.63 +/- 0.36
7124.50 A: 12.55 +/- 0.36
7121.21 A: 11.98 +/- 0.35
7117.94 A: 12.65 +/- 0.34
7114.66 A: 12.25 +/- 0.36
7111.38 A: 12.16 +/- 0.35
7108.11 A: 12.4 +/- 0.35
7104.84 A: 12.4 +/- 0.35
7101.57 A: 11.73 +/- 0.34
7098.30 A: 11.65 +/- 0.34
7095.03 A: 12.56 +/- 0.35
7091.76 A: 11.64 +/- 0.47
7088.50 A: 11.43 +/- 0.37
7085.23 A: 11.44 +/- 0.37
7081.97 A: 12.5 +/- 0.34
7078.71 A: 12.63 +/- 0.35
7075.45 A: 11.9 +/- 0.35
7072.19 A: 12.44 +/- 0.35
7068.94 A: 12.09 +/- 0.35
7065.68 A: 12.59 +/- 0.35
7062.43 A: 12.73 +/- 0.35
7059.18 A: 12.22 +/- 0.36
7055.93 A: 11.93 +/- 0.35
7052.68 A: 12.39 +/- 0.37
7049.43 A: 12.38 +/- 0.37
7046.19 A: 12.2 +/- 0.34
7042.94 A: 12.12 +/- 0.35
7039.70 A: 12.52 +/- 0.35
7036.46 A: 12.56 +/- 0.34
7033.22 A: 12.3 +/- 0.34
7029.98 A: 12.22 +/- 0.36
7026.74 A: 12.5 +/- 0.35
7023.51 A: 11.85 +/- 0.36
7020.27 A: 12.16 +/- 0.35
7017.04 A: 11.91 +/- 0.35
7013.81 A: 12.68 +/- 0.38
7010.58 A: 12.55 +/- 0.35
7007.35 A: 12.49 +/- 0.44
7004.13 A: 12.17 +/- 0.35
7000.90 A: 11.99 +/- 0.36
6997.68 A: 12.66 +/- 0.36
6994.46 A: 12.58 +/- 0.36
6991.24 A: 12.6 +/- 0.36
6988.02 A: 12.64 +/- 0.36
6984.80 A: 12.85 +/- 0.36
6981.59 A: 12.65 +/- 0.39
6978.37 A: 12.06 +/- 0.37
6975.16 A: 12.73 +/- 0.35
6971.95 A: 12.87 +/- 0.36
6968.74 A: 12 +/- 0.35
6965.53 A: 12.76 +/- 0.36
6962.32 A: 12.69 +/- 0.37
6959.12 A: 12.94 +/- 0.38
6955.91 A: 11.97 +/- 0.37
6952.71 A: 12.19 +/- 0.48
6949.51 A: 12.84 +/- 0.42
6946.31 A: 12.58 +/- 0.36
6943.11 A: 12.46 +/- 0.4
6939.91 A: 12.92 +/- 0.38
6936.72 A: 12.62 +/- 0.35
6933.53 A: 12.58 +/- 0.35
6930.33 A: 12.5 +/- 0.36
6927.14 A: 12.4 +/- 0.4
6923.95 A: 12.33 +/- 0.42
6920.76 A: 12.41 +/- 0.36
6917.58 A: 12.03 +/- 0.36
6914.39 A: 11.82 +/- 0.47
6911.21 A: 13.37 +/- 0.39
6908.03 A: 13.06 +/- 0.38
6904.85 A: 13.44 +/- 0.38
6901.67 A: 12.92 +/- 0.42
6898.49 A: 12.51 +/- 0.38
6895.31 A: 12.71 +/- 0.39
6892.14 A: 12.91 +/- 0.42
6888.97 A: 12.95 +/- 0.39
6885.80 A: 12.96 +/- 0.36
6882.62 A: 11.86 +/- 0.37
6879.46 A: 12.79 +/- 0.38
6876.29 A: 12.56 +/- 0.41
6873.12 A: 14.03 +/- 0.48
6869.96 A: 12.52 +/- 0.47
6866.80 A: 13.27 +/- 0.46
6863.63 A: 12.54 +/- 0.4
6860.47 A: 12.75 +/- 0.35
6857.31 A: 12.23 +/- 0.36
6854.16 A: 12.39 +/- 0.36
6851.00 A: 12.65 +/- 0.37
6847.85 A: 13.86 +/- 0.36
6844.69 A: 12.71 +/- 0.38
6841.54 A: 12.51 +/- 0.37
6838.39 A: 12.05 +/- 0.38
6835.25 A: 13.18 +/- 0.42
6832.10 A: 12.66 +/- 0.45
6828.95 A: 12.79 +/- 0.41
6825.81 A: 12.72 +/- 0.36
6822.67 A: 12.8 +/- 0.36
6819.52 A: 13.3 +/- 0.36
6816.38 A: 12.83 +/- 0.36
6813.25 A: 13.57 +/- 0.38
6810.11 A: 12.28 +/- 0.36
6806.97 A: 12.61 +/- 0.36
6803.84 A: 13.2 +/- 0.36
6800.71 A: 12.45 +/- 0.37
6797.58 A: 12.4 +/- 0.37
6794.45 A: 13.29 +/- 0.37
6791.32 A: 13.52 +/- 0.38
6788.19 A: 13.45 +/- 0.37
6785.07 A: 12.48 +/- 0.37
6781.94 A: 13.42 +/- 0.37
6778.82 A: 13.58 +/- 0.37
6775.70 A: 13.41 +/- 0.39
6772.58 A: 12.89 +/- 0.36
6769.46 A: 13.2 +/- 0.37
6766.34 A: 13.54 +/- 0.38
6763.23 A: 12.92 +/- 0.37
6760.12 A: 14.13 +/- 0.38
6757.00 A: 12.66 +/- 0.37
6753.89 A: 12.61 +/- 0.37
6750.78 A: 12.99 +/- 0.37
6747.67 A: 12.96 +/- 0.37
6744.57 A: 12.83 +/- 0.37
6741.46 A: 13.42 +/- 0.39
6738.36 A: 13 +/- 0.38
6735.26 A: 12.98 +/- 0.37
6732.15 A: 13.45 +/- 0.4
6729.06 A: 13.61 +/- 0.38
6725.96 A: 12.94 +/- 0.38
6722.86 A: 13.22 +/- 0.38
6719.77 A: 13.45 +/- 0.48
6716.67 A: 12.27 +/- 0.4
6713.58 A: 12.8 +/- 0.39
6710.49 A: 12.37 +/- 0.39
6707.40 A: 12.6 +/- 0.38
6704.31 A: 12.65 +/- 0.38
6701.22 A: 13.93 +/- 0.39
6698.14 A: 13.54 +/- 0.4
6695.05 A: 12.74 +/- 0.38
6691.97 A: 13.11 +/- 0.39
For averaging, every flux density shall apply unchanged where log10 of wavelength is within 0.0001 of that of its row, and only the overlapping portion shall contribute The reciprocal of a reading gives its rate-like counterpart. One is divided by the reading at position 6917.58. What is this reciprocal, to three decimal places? 0.083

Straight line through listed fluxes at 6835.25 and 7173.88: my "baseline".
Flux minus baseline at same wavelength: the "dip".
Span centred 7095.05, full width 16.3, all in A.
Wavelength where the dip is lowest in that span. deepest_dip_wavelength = 7088.50 A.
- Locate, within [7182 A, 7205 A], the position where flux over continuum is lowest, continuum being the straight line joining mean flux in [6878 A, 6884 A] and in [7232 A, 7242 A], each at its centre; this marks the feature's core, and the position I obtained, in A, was 7187.11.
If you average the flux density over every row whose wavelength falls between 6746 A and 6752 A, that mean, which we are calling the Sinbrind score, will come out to 13.0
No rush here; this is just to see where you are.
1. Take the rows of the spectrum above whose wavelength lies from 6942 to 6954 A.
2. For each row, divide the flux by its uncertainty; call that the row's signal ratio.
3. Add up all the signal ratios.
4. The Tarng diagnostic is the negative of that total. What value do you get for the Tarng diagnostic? -122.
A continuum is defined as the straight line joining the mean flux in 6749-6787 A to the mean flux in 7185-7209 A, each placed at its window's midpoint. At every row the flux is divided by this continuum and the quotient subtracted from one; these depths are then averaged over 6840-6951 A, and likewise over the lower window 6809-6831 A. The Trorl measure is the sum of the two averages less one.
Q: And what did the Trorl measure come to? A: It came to -1.00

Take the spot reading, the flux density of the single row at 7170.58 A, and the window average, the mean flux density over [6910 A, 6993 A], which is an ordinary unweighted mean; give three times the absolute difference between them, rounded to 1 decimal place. 4.1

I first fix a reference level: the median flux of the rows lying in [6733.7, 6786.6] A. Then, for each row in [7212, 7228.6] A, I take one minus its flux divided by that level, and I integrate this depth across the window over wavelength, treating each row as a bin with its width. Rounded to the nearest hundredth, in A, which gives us 1.55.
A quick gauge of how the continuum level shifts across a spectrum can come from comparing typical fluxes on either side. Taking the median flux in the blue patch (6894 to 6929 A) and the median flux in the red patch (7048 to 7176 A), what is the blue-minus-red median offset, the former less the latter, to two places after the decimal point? 0.39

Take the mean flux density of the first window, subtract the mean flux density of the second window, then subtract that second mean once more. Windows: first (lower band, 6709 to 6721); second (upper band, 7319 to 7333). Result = -10.2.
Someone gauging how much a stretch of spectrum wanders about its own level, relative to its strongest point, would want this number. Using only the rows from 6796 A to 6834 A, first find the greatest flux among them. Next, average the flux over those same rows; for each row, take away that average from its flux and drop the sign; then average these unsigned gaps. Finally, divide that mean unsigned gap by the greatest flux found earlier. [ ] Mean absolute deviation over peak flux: 0.0208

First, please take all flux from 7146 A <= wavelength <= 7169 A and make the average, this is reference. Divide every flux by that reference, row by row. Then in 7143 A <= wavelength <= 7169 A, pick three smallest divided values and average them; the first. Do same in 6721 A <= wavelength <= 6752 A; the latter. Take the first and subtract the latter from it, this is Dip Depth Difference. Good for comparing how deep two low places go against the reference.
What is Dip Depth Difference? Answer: -0.13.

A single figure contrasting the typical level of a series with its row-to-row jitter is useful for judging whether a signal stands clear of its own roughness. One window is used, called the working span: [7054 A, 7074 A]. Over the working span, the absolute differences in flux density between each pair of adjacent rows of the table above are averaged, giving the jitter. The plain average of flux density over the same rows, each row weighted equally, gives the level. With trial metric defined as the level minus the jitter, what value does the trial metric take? 12.0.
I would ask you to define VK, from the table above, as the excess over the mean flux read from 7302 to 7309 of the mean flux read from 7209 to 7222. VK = 0.1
